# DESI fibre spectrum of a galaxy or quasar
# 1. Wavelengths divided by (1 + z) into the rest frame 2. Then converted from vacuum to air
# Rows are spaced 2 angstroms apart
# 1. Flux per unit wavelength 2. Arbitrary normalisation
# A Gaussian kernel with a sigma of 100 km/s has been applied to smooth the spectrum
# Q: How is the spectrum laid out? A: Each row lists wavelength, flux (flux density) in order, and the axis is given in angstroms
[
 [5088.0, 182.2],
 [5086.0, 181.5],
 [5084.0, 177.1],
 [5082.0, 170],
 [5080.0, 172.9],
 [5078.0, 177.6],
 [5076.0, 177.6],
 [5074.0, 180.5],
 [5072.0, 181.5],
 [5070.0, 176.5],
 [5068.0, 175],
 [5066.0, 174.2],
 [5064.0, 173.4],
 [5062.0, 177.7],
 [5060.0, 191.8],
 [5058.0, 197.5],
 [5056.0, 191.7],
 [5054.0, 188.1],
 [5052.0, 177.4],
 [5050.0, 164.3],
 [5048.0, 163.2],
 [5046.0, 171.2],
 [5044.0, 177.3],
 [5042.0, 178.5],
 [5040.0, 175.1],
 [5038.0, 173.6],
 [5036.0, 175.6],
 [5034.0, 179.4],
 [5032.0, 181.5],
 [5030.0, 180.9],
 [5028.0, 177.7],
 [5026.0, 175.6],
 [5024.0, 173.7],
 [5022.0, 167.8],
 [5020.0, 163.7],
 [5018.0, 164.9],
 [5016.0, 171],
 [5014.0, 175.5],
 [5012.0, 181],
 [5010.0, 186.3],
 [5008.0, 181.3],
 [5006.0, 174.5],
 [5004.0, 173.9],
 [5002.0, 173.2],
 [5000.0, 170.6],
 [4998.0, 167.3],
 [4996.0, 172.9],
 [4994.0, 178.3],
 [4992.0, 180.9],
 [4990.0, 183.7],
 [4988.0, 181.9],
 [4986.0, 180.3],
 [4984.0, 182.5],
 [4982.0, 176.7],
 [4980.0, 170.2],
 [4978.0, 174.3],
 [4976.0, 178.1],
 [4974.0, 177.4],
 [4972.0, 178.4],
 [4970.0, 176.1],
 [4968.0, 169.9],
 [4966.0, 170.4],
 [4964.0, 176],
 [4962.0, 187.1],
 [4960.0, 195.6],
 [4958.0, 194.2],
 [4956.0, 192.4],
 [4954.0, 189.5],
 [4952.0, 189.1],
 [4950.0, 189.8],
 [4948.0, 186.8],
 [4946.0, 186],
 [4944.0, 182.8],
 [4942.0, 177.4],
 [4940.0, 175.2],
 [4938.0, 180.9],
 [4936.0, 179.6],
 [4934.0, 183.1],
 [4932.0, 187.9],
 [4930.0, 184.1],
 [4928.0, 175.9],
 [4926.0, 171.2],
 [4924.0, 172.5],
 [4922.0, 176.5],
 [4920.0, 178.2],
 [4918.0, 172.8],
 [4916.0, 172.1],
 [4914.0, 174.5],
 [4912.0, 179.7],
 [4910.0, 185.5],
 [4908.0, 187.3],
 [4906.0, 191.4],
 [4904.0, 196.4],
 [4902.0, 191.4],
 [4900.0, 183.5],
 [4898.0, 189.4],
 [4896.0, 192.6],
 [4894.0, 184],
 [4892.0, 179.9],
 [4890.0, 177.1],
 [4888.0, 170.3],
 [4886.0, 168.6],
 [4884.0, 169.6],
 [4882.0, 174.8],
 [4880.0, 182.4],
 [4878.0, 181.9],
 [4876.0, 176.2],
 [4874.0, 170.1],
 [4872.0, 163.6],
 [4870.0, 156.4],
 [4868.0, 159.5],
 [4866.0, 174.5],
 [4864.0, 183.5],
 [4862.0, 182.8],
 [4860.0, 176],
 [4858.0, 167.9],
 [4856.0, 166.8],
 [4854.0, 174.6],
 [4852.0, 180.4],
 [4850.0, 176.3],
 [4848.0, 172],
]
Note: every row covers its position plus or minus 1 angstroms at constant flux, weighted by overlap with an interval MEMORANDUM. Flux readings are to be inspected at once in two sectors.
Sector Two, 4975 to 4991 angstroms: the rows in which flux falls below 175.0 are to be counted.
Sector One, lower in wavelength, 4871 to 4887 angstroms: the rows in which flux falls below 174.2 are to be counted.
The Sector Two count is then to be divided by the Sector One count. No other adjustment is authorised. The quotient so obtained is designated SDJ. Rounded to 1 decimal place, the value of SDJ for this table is 0.5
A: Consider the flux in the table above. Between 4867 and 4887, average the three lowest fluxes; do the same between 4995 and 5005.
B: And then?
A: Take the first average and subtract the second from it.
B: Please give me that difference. -10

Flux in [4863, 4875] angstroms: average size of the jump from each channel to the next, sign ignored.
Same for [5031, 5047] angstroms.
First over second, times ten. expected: 28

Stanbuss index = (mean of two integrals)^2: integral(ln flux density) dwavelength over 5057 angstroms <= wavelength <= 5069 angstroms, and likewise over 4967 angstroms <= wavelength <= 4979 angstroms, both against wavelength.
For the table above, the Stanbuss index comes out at 3871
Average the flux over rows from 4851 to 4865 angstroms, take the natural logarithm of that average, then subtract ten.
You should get -4.830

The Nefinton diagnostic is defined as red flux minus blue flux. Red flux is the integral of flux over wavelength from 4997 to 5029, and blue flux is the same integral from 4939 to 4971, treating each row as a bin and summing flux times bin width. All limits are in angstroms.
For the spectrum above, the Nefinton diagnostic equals -321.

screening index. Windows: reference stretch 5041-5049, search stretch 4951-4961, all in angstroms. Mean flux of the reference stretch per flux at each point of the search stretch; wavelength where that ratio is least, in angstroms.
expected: 4960.0 angstroms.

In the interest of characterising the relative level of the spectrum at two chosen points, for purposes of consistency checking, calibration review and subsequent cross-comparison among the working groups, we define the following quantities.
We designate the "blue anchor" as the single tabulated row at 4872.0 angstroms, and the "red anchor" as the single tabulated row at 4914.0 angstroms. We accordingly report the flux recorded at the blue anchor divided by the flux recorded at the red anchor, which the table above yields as 0.94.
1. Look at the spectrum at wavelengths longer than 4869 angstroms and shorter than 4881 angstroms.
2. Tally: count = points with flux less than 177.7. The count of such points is 4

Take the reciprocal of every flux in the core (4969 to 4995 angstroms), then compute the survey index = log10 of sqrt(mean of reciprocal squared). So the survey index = -2.25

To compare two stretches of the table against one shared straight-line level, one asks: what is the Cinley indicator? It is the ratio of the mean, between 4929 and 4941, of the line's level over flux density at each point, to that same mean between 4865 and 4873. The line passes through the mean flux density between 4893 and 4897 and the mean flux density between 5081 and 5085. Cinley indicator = 0.874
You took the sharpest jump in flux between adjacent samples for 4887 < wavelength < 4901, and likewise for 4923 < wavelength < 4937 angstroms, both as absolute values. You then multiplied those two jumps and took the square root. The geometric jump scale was 8.4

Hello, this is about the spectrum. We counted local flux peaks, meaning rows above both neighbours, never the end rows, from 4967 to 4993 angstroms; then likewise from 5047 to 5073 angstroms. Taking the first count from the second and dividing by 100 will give -0.030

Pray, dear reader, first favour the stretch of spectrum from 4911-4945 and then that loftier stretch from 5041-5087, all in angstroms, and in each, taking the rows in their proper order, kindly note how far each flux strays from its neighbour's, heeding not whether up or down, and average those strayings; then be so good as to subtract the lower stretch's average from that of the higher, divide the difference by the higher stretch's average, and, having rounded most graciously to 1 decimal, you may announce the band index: 0.2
